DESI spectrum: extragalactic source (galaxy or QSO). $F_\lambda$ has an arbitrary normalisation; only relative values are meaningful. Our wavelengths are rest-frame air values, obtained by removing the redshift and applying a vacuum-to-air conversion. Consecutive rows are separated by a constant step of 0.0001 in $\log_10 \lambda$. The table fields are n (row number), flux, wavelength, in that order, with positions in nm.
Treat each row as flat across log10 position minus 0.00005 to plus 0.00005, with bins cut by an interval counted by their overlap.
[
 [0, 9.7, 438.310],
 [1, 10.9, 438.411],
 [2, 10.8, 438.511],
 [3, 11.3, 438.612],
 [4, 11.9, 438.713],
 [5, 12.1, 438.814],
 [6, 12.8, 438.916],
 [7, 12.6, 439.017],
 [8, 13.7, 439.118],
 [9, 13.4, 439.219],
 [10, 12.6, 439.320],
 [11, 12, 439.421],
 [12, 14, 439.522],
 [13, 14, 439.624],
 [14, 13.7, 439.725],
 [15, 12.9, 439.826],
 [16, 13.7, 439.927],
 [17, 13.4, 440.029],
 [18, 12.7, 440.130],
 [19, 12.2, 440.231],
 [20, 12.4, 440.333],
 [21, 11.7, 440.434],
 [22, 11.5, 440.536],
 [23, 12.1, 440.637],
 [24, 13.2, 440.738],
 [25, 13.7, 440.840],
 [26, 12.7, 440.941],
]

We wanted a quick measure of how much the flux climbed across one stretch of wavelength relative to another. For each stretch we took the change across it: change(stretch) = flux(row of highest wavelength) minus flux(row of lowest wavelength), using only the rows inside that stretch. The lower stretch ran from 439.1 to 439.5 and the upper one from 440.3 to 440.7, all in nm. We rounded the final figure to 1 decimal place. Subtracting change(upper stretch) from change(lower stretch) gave -1.4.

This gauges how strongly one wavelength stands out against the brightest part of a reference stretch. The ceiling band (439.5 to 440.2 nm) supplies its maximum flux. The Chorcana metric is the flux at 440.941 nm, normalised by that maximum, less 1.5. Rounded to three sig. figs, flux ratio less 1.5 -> -0.593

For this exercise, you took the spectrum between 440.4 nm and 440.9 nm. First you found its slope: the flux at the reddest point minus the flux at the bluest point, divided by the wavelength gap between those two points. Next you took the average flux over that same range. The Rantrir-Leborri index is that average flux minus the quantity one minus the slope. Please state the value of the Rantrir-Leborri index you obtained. 16.4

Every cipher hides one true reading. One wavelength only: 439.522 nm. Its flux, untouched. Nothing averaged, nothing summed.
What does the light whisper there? 14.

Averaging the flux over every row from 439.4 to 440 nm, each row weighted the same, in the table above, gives 13.4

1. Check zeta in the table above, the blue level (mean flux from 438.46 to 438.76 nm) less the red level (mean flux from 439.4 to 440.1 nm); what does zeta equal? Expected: -2.1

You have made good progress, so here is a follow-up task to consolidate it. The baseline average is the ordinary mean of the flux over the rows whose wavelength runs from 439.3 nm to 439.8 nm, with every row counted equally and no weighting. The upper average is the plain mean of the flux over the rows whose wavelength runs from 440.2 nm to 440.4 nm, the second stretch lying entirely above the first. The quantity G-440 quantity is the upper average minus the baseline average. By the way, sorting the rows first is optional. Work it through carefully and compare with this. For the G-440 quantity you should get -1.0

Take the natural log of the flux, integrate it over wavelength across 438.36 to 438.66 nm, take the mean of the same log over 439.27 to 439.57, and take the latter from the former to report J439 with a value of -1.83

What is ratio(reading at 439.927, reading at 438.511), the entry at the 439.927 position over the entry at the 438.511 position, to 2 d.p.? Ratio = 1.27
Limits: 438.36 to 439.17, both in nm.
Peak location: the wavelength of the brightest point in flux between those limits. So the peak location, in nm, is 439.118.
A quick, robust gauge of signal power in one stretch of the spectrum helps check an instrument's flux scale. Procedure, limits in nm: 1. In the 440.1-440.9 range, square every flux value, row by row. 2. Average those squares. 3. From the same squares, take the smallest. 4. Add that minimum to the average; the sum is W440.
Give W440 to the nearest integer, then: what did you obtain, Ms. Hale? 287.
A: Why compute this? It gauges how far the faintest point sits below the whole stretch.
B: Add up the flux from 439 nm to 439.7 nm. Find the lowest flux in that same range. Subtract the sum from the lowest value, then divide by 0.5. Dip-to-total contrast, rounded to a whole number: -161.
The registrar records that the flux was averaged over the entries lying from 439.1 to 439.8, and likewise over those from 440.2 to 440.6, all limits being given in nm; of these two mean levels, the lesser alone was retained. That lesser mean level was 11.9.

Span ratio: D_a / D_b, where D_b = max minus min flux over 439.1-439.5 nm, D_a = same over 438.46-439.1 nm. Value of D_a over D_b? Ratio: 1.2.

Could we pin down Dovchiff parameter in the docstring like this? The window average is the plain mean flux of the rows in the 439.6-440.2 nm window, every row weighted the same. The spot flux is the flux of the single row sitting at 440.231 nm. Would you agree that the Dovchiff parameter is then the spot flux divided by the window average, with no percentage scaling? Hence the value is 0.91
